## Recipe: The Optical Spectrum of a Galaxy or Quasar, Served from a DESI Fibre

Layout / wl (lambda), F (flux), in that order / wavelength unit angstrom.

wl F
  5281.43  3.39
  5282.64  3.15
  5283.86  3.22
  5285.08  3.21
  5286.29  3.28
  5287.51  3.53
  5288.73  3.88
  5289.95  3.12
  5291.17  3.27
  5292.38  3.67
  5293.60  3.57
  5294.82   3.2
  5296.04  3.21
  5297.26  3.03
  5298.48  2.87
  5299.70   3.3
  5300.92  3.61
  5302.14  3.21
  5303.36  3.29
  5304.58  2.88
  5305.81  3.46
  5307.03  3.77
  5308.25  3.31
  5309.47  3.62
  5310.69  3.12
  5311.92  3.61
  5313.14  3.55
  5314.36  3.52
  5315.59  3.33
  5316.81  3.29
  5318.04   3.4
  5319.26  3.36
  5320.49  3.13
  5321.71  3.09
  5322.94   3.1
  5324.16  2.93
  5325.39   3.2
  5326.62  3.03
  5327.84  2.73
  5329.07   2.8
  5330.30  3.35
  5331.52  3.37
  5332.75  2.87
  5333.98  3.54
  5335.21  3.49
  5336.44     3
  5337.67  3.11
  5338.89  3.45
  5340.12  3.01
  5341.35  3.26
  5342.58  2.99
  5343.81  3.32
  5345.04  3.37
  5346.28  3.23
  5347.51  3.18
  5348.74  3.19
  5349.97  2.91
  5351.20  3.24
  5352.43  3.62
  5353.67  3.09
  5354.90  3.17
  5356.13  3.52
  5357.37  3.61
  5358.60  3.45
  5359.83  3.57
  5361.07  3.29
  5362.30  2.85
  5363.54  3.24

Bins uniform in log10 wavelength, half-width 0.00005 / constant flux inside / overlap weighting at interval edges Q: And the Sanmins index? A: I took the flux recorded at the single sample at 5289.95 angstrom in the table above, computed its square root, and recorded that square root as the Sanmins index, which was 1.77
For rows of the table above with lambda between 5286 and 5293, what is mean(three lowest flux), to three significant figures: 3.22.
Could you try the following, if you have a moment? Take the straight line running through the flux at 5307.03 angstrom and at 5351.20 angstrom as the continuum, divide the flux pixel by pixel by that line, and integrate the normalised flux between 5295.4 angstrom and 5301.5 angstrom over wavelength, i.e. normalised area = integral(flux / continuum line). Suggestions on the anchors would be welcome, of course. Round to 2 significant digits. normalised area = 5.0 angstrom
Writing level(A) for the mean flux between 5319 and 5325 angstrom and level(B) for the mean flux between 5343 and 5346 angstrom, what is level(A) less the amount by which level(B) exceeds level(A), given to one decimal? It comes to 2.9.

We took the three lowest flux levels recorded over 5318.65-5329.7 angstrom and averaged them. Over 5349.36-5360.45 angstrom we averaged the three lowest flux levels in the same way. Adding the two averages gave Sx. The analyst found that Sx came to 5.88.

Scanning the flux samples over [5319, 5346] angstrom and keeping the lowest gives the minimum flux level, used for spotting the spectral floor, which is 2.73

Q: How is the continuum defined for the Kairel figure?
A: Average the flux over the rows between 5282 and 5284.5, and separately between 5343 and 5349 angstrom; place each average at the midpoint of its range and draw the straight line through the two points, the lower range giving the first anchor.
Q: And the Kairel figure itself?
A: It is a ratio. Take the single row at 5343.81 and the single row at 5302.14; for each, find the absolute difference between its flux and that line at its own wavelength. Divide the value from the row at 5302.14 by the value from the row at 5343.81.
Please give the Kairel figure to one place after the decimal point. 0.0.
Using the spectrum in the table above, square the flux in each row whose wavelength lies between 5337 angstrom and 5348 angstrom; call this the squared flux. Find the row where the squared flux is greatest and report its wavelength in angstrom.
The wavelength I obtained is 5338.89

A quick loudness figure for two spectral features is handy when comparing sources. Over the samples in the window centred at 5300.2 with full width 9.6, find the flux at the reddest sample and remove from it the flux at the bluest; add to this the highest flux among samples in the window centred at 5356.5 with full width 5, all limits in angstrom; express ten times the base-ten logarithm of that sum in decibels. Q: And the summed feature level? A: 5.16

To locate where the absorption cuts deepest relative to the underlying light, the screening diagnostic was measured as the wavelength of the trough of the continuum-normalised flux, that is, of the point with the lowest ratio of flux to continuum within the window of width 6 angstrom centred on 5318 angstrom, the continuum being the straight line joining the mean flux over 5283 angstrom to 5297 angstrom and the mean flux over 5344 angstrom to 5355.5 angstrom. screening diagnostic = 5320.49 angstrom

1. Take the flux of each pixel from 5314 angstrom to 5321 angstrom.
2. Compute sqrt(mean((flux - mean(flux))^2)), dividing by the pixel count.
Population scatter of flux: 0.118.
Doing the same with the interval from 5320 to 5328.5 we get 0.145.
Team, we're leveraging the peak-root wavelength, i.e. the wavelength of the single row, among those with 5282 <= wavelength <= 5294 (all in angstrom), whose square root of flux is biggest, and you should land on 5288.73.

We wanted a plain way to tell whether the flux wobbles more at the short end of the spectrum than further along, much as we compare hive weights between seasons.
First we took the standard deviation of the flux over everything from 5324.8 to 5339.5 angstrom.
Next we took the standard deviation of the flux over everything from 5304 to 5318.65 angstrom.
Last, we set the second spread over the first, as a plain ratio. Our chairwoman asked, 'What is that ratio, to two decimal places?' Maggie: 0.86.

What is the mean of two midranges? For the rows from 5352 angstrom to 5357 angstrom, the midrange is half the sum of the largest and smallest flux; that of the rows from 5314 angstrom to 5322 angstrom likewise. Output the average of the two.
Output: 3.33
